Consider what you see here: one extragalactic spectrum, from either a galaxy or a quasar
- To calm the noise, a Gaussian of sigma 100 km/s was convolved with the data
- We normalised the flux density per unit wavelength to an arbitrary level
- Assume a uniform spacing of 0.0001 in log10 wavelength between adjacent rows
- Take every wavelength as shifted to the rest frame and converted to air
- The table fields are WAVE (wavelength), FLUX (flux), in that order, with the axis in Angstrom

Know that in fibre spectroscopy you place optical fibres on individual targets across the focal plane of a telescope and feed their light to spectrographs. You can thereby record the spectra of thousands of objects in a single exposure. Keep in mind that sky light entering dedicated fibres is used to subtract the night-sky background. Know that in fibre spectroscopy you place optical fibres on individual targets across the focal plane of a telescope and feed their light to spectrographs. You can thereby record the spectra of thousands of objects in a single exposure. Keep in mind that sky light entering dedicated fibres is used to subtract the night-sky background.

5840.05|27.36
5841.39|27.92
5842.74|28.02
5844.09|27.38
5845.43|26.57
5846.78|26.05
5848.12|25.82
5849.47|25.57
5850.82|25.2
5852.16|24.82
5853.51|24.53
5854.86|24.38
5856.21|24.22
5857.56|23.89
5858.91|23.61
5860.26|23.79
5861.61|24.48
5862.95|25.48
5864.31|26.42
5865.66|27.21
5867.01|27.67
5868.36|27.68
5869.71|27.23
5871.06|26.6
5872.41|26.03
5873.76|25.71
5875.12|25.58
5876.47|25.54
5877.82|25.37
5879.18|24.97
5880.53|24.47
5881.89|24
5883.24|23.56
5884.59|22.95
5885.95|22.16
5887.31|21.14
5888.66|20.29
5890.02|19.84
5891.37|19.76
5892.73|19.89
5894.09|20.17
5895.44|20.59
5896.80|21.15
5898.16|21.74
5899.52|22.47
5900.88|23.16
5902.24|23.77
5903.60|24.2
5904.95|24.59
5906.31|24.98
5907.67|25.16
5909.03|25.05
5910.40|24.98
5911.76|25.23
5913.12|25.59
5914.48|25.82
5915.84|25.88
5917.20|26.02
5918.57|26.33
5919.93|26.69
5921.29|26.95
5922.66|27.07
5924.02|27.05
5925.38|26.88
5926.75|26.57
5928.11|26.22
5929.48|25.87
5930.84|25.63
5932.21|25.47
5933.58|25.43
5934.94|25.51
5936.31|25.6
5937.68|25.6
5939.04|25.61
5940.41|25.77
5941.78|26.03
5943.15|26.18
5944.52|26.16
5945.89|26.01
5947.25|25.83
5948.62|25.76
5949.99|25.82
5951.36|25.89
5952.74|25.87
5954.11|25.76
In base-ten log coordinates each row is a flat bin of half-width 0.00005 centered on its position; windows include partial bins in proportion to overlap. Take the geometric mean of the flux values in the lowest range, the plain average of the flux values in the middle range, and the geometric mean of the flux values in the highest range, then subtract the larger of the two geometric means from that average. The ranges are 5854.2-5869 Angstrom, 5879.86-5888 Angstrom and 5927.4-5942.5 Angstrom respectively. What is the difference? -2.7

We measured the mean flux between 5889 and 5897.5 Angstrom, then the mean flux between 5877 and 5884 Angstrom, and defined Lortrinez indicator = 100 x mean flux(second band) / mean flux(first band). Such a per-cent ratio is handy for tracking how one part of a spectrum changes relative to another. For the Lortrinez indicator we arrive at 121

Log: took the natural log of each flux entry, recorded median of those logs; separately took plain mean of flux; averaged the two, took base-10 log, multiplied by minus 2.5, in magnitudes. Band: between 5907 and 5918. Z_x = -2.89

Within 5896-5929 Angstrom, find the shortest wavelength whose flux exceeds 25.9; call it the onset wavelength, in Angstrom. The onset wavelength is 5917.20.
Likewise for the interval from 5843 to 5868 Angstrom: 5844.09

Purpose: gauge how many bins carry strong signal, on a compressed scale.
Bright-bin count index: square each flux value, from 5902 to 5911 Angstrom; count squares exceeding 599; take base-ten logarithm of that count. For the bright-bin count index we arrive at 0.70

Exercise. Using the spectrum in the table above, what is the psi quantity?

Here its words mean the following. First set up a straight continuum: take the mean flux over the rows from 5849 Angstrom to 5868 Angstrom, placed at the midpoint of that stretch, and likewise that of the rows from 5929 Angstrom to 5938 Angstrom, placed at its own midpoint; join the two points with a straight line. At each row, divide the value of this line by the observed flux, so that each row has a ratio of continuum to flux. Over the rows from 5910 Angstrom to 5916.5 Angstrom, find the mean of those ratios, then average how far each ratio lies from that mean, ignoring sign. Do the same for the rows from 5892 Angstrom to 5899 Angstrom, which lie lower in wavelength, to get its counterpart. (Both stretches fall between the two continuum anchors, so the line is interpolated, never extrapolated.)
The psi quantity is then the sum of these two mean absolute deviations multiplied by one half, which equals 0.023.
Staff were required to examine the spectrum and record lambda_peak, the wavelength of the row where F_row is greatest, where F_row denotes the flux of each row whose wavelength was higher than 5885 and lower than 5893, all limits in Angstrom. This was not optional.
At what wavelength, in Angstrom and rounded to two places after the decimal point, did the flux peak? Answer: 5885.95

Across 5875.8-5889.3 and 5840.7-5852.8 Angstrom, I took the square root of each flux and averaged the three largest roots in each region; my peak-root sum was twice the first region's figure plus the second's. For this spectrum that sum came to 15.3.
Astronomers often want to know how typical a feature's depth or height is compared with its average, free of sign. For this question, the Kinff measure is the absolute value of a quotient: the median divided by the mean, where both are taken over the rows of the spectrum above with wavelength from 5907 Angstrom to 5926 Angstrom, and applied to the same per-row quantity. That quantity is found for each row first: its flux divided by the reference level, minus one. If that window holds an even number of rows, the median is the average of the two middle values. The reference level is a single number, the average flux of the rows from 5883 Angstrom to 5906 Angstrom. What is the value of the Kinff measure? 0.98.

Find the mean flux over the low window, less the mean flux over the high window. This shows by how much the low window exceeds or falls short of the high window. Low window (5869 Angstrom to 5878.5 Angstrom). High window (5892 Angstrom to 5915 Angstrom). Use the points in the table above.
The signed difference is 2.6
